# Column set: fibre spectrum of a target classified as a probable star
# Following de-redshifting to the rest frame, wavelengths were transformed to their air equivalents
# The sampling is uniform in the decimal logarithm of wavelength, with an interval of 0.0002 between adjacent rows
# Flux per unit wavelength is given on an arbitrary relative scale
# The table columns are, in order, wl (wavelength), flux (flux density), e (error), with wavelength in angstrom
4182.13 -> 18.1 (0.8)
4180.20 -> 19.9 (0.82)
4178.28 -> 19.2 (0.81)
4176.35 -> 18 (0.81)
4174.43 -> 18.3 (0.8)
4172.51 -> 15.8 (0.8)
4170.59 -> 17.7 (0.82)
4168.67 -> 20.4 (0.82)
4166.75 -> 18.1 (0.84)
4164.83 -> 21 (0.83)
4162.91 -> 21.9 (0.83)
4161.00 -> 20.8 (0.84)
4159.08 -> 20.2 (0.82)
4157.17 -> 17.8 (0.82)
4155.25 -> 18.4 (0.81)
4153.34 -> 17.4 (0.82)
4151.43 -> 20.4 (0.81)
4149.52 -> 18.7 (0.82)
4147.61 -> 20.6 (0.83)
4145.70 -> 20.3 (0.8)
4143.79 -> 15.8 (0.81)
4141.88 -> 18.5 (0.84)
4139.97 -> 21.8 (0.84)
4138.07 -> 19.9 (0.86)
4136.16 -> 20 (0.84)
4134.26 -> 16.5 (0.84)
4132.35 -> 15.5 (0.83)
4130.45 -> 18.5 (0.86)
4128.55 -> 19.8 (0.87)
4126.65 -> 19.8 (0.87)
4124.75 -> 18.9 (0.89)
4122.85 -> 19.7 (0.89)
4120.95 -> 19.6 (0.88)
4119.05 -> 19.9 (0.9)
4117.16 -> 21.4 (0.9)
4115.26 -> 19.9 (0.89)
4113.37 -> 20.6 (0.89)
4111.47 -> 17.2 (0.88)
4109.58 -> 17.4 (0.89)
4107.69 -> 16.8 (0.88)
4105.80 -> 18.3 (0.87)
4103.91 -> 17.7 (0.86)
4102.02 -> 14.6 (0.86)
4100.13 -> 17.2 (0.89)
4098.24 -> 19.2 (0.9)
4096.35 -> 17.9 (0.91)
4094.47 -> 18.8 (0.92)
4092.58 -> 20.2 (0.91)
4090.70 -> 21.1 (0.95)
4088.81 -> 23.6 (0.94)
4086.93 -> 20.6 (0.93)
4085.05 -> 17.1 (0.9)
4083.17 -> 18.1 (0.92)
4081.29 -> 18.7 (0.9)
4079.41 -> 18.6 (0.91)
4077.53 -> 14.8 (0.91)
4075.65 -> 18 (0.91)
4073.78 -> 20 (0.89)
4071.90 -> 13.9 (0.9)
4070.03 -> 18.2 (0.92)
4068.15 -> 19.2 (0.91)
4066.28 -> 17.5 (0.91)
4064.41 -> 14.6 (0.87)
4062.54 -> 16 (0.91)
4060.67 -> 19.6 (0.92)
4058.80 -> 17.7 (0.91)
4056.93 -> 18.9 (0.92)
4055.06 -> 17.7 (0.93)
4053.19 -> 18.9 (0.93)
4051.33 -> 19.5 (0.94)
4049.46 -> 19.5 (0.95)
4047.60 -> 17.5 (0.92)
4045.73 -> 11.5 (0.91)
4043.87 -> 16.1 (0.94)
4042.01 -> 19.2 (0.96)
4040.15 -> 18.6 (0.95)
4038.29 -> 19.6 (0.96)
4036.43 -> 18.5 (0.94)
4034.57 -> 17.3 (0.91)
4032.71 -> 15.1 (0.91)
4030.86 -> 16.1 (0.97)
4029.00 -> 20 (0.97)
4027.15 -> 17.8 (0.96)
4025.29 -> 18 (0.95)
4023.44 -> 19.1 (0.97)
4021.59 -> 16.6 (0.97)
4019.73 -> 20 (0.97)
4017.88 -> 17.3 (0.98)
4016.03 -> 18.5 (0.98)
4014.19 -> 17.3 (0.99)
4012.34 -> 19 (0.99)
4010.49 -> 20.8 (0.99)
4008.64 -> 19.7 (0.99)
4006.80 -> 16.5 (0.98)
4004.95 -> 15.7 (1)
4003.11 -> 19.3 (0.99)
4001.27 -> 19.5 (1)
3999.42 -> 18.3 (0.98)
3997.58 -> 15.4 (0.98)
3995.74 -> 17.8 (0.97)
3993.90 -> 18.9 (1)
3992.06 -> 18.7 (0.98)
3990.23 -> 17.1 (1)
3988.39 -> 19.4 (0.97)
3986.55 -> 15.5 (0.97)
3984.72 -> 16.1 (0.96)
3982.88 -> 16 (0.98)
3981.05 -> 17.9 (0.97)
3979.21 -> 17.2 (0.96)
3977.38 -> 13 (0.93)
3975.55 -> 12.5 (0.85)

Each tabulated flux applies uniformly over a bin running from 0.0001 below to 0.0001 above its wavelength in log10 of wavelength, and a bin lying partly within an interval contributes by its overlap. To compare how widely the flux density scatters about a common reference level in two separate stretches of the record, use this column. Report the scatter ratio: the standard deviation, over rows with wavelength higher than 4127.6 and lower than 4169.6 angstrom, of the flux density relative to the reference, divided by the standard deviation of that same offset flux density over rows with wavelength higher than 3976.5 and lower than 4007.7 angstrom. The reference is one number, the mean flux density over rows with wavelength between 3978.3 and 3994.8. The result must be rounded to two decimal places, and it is 1.02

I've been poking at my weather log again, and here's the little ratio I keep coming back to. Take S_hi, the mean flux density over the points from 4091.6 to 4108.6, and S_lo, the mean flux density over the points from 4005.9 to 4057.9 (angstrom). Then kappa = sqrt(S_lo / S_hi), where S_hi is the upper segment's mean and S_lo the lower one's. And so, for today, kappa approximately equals 1.00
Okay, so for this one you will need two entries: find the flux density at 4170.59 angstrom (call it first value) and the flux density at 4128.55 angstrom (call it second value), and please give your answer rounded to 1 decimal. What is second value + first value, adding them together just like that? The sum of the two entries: 37.5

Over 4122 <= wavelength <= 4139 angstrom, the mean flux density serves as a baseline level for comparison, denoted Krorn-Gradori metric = 18.7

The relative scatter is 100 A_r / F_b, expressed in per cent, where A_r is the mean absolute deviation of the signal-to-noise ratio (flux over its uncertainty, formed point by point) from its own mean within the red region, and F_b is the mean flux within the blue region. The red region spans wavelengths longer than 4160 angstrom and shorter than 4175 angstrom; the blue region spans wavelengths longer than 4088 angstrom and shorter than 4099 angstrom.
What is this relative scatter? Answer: 9.7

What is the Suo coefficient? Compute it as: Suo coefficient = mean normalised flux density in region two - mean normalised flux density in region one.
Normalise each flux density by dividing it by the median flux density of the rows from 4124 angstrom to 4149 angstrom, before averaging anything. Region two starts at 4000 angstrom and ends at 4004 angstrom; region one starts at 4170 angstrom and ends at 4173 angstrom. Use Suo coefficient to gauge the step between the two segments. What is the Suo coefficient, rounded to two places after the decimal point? 0.13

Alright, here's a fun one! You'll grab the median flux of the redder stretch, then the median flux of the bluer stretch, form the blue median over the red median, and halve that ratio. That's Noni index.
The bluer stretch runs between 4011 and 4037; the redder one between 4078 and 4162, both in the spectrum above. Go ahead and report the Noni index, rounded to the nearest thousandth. 0.475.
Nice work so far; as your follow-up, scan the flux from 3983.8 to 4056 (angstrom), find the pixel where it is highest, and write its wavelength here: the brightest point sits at 4010.49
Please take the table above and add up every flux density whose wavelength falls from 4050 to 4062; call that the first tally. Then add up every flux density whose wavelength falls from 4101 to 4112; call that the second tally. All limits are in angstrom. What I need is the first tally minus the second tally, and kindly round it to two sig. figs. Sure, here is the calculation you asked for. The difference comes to 10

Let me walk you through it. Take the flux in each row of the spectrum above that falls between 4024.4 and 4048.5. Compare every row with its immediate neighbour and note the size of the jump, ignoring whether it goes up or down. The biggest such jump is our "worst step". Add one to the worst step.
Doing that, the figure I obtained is 7.0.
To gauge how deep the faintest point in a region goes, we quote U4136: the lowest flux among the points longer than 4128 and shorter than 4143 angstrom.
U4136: 15.5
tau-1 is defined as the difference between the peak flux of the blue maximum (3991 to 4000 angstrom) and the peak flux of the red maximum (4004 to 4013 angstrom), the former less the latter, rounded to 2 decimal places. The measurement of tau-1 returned -1.90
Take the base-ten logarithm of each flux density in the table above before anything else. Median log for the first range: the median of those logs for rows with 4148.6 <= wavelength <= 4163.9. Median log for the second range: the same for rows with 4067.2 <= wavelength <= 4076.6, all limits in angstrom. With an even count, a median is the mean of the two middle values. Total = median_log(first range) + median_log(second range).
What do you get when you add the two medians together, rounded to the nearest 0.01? 2.55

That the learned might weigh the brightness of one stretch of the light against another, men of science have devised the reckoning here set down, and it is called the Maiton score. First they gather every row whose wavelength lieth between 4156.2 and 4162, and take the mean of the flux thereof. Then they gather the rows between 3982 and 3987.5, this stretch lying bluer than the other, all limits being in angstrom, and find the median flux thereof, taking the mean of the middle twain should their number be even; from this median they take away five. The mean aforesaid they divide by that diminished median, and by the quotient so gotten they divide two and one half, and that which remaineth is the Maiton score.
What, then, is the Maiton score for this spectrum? 1.4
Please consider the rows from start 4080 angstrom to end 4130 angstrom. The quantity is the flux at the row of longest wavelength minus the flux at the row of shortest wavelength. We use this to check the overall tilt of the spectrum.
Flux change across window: 1.1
